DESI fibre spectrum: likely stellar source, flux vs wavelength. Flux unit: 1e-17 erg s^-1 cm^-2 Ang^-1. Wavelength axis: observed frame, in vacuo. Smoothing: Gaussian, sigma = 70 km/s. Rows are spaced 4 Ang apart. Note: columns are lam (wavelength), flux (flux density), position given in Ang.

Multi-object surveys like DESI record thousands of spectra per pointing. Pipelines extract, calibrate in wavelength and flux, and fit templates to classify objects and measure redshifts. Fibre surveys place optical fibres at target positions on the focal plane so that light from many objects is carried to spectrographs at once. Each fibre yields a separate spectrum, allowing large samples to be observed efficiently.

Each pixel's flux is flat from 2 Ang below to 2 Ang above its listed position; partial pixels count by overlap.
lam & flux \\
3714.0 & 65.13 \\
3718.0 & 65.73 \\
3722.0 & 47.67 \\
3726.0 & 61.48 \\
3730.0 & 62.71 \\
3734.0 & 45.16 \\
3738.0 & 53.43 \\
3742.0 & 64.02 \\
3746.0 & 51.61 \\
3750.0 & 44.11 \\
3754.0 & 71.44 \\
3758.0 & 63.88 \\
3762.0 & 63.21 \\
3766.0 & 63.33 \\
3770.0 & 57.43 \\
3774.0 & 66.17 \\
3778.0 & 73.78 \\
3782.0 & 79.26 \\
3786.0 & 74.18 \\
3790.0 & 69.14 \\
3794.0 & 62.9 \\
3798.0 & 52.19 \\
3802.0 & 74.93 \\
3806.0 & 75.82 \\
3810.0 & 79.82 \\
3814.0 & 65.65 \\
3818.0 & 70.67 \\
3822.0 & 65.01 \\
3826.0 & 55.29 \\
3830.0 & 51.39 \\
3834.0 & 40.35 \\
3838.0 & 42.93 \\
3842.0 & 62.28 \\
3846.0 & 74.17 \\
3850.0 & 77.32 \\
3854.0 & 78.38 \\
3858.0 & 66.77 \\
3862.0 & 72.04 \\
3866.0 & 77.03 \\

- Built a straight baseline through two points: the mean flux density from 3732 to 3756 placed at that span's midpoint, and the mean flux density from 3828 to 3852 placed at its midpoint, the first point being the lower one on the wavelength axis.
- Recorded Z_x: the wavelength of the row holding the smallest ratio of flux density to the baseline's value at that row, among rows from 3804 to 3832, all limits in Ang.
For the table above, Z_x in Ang 3830.0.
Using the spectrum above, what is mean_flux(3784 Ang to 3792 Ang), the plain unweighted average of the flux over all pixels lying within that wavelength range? 72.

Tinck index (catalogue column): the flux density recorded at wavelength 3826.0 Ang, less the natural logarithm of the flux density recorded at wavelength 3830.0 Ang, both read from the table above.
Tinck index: 51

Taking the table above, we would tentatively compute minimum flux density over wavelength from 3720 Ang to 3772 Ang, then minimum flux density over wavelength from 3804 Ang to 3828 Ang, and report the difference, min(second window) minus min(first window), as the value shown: 11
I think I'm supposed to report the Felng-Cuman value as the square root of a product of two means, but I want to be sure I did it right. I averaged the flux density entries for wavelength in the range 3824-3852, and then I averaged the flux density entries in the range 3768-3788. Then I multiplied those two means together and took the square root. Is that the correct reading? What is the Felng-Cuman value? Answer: 64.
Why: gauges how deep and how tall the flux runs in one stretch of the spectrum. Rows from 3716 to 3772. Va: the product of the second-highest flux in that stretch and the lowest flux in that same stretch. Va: 2899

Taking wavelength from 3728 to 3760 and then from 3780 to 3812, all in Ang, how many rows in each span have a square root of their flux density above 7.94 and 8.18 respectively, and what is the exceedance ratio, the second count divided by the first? 2.0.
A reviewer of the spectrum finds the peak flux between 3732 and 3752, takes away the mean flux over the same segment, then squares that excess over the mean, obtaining 153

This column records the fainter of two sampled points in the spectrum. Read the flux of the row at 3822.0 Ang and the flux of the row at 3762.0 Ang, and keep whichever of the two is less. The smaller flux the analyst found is 63.2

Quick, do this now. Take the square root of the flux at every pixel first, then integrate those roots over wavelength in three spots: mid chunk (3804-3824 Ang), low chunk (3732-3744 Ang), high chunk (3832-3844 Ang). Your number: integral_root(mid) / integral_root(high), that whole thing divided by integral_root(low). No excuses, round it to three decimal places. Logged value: 0.023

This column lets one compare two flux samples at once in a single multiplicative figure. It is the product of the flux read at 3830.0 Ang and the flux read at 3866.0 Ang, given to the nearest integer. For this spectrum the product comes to 3959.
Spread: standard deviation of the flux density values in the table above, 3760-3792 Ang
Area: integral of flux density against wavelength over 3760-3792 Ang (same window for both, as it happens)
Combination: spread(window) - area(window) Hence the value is -2179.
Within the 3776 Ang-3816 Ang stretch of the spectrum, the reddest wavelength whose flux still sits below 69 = 3814.0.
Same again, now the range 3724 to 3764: 3762.0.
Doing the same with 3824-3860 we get 3858.0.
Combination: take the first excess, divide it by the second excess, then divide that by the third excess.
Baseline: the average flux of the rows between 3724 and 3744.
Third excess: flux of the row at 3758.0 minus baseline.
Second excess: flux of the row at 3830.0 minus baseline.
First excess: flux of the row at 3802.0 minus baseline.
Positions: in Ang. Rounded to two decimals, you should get -0.45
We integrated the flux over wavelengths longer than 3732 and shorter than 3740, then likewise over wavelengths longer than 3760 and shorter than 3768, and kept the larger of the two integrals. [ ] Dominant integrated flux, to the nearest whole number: 506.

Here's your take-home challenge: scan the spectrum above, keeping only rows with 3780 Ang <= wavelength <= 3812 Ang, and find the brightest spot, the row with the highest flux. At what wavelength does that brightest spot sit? 3810.0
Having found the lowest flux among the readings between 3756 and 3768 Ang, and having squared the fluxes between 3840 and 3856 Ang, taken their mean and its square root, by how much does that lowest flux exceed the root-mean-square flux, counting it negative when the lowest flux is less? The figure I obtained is -10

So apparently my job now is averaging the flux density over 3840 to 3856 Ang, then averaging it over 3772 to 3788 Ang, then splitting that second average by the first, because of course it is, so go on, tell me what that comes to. 1.00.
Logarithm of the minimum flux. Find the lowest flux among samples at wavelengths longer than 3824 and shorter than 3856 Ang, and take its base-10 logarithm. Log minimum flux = 1.61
